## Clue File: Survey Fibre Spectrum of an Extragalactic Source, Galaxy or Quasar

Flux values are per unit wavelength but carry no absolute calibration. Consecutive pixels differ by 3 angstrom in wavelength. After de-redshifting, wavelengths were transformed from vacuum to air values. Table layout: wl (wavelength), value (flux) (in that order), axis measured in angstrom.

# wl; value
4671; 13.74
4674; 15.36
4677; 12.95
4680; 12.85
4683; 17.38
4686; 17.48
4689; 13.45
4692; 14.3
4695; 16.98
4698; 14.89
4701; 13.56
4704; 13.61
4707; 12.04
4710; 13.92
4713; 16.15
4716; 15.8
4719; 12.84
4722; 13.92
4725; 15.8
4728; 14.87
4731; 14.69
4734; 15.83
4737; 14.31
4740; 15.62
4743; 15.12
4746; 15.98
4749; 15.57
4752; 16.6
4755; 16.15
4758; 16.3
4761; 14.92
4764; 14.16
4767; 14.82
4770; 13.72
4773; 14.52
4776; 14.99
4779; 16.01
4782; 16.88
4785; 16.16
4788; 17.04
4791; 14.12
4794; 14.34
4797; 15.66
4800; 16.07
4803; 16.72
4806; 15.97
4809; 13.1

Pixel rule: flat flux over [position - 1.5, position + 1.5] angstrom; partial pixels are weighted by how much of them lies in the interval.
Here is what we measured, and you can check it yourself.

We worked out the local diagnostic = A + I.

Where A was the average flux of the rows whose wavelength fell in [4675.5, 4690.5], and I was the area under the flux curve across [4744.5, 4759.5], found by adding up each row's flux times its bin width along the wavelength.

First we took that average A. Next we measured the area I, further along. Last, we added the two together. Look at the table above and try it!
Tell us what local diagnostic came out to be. 257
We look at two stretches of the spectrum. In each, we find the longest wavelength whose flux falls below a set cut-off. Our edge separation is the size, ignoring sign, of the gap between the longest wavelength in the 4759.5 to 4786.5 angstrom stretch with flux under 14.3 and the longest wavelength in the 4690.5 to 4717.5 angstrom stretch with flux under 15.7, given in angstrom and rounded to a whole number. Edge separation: 60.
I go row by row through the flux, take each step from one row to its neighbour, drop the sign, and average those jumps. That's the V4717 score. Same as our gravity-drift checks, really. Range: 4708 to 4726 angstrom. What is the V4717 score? 1.7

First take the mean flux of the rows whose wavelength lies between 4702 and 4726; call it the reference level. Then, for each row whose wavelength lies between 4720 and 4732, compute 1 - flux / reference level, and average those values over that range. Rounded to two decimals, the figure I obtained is -0.04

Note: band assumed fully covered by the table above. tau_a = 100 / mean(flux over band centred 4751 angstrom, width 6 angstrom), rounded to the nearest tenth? 6.2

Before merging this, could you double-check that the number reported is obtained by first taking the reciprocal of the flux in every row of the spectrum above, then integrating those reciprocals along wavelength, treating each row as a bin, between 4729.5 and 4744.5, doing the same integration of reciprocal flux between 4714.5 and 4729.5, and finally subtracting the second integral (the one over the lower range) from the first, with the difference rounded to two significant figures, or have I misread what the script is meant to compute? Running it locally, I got -0.037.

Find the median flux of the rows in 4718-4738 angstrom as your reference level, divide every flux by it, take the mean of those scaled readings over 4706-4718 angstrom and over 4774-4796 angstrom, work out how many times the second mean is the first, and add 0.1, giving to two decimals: 1.18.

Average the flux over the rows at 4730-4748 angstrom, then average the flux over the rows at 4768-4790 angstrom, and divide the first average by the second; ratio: 0.98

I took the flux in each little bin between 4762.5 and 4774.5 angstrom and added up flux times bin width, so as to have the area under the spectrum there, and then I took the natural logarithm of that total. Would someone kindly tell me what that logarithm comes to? 5.15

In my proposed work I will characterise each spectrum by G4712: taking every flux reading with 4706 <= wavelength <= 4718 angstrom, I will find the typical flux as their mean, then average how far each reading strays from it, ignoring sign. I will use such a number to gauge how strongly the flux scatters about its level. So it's 1.5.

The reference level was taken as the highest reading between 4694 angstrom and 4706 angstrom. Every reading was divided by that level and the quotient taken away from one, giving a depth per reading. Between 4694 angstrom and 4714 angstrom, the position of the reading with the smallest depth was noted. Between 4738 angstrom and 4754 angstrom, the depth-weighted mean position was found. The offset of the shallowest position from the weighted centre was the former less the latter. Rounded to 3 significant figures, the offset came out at -49.8 angstrom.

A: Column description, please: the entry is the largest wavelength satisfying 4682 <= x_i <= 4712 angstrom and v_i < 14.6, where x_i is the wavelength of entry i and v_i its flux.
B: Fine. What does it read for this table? 4710 angstrom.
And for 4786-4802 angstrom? 4794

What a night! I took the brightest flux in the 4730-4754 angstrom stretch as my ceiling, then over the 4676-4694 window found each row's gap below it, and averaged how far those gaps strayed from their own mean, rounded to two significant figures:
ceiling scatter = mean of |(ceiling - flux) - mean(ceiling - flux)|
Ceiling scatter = 1.8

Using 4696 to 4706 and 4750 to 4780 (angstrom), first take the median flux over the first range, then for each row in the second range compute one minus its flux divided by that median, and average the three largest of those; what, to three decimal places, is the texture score -0.038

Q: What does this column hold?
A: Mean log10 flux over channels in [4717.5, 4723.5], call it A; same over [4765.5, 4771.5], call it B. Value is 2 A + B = 3.41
